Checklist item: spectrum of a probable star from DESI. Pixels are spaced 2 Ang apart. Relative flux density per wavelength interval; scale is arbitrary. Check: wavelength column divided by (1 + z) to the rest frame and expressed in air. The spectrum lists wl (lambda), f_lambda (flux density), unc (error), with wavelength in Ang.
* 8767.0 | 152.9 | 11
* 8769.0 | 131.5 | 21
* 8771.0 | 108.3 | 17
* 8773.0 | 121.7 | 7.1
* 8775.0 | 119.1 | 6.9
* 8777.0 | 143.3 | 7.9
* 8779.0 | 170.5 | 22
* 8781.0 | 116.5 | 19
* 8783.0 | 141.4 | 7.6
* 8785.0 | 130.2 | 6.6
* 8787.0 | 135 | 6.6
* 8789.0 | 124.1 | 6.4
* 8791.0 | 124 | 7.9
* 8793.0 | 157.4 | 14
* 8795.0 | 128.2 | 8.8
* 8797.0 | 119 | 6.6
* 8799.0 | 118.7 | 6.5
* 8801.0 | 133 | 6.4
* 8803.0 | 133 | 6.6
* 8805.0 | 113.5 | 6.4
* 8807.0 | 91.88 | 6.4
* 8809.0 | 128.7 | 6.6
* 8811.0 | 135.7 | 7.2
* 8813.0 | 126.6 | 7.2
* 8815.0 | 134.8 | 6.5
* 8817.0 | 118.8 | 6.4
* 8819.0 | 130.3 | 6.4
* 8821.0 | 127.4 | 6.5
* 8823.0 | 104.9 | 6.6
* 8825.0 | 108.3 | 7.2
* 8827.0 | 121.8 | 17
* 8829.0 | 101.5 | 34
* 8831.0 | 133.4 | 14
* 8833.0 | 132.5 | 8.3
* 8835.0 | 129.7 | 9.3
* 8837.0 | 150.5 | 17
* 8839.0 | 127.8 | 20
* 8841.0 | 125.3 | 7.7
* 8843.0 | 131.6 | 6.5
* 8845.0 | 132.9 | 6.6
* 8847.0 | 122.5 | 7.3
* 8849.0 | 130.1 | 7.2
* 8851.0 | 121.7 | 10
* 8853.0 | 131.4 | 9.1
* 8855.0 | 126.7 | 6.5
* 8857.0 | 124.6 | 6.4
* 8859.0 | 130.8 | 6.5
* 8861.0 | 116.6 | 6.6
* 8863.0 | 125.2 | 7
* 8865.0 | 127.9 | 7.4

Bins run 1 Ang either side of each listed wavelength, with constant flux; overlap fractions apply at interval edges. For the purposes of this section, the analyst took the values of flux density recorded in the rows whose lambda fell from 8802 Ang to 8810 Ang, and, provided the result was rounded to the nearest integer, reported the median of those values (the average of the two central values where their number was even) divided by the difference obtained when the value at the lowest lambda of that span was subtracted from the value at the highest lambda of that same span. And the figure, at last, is -28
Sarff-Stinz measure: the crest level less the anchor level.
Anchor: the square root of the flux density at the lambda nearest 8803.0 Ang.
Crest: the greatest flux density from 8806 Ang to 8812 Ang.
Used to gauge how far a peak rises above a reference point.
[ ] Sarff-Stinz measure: 124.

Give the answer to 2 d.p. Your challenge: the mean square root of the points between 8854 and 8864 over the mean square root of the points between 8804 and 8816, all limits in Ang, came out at 1.01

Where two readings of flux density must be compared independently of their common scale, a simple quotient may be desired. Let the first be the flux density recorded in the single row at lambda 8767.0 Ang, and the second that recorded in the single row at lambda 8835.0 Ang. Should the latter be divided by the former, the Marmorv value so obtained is 0.85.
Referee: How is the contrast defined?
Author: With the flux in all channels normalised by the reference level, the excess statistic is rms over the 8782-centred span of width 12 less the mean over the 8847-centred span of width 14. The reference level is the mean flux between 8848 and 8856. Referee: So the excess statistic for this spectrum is 0.10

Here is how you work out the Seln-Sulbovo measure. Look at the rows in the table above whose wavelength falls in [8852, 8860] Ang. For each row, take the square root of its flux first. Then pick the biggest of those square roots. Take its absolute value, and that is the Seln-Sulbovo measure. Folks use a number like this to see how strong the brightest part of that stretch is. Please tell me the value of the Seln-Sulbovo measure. 11.5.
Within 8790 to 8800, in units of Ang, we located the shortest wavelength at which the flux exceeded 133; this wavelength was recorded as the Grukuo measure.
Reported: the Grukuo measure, 8793.0 Ang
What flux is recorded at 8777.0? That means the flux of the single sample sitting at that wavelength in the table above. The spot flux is 143.3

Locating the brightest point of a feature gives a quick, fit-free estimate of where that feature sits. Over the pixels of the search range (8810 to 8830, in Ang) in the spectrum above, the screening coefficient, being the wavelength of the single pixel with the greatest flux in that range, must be 8811.0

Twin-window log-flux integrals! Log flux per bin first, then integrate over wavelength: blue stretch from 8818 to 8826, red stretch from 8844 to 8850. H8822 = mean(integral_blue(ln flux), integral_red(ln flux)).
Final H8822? 34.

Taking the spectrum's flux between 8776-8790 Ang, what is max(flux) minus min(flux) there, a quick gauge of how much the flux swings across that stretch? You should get 54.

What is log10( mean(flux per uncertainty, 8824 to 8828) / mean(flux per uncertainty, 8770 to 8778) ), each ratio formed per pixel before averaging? -0.12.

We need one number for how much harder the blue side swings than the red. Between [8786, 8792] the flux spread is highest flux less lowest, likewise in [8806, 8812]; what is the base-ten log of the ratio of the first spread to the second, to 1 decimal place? -0.6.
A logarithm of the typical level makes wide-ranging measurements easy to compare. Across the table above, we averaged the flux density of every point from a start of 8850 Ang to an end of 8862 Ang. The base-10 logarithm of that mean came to 2.10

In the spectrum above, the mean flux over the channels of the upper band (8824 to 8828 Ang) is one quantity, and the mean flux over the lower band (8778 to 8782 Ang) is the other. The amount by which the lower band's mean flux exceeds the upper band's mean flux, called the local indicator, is 28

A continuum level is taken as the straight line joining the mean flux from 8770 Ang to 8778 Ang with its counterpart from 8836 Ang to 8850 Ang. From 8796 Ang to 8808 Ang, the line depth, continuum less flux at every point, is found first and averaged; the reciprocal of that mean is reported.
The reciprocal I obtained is 0.12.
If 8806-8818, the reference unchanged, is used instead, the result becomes 0.20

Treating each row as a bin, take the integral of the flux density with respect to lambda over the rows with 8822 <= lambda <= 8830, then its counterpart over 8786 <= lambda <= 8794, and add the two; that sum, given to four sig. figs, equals 1954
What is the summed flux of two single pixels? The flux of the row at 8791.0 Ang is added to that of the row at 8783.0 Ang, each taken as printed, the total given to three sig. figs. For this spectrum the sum 265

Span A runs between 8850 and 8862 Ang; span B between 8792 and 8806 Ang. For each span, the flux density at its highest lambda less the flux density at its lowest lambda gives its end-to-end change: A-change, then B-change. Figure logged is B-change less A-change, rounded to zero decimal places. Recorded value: -39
